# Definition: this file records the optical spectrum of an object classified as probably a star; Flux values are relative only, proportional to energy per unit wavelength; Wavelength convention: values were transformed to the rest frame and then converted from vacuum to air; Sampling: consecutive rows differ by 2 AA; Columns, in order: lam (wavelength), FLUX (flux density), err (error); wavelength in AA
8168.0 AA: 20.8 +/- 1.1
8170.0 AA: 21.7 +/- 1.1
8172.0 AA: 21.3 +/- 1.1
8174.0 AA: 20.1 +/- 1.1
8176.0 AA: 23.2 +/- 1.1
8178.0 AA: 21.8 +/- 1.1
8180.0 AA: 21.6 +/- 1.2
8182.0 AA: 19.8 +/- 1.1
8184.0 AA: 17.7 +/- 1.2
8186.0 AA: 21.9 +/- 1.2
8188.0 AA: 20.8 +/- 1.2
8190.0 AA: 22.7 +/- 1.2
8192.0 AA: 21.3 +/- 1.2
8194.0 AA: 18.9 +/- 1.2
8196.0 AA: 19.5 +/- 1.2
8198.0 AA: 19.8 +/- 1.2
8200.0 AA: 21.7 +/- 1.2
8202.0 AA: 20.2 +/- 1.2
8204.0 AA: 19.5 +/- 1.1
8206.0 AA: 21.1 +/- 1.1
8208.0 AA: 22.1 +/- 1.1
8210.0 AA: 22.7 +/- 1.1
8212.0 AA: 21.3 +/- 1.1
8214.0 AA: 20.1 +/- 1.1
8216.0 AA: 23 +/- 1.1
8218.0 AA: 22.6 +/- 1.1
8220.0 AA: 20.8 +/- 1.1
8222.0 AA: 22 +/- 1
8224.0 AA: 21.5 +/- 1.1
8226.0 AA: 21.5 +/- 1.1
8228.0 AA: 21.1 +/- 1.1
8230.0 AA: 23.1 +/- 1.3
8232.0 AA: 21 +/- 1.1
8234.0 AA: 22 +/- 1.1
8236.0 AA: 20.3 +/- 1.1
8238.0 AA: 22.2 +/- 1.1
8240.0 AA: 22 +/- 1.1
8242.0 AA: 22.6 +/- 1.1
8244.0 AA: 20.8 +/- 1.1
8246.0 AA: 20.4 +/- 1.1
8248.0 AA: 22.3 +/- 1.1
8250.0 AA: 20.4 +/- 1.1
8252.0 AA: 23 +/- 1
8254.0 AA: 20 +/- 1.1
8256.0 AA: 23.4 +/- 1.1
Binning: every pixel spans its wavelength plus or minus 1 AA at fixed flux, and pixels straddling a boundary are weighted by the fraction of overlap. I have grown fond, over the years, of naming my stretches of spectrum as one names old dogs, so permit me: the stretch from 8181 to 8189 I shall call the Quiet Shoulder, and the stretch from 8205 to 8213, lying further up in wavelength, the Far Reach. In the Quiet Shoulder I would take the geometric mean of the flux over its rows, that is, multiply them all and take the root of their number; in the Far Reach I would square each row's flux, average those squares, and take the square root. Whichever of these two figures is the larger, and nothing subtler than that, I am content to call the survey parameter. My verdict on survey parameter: 21.8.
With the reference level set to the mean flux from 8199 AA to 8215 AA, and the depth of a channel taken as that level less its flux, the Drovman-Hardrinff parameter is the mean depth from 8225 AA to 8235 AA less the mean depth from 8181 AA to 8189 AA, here -1.7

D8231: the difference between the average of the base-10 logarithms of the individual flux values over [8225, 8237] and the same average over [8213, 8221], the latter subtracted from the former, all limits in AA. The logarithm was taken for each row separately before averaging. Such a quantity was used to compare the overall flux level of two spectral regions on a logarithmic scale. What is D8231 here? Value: -0.002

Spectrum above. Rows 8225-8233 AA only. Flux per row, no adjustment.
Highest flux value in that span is 23.1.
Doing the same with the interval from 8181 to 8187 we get 21.9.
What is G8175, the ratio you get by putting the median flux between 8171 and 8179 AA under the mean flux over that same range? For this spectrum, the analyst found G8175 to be 1.00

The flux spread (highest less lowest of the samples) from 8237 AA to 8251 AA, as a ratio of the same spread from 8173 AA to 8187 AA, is 0.40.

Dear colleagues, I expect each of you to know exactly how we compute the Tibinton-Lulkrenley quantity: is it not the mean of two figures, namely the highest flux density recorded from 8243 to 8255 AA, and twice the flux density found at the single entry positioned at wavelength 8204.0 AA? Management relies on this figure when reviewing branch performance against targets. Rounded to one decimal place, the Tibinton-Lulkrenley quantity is 31.0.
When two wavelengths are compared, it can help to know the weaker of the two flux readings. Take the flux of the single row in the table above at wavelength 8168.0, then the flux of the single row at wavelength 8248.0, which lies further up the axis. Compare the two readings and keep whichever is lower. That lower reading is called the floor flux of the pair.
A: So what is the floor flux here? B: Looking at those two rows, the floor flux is 20.8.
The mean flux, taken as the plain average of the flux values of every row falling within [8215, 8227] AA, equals 21.9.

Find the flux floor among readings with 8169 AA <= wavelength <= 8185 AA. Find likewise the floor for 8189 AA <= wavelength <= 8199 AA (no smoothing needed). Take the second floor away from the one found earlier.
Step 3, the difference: -1.2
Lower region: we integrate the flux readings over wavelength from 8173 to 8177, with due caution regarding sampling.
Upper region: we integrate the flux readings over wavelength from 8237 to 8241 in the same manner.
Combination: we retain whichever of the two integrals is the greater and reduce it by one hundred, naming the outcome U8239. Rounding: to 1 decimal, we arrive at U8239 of -11.6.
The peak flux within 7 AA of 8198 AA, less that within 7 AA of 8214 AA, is -1.3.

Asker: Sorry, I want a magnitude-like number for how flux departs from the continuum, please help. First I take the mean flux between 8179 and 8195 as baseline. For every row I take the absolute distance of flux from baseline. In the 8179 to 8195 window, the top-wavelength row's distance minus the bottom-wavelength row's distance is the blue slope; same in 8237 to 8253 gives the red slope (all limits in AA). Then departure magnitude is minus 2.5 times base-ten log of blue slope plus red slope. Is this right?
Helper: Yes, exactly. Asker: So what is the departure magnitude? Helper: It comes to -0.4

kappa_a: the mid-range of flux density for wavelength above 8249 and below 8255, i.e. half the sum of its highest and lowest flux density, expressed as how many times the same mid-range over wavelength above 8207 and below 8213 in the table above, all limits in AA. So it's 0.98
